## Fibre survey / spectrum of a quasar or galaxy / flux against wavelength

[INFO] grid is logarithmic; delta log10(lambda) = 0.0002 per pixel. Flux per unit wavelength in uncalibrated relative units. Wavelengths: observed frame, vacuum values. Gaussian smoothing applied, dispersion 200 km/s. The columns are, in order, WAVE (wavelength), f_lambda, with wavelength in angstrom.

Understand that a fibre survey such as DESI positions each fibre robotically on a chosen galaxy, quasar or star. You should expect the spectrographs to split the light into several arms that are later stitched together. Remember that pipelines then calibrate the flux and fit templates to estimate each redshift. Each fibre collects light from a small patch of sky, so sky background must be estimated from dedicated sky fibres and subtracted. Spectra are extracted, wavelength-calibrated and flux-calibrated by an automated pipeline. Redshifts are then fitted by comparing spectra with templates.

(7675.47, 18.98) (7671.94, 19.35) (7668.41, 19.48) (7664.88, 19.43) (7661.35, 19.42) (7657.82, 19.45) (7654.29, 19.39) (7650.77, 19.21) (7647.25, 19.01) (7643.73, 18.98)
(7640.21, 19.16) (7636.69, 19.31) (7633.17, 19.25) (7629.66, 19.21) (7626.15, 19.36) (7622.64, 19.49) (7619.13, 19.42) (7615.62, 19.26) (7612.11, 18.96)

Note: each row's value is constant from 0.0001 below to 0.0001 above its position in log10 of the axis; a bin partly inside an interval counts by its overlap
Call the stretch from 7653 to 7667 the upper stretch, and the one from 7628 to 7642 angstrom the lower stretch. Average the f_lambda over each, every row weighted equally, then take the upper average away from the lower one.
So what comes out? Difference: -0.19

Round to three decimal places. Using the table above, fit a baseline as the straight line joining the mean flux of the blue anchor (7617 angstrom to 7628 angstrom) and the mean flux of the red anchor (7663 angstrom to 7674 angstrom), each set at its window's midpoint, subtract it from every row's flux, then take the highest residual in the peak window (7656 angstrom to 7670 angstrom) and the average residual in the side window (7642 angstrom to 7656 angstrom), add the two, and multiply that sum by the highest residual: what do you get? -0.013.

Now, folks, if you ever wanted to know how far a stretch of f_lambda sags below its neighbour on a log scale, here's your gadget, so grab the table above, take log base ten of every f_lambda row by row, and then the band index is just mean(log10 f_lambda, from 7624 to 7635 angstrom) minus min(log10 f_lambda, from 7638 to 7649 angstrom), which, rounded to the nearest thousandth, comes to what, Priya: 0.007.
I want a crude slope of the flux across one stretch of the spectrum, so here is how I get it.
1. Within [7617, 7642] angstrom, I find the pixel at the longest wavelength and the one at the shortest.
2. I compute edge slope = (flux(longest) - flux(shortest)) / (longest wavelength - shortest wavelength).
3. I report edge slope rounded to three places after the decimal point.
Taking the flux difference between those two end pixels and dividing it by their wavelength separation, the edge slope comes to -0.012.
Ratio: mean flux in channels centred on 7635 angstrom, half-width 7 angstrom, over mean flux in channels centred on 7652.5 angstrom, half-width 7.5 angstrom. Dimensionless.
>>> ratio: 1.00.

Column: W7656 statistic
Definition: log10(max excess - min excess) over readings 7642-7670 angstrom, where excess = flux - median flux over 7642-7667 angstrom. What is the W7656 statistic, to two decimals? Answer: -0.30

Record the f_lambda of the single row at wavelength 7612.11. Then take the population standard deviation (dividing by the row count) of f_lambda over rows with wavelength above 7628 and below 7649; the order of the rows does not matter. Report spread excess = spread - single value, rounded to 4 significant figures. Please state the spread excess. -18.84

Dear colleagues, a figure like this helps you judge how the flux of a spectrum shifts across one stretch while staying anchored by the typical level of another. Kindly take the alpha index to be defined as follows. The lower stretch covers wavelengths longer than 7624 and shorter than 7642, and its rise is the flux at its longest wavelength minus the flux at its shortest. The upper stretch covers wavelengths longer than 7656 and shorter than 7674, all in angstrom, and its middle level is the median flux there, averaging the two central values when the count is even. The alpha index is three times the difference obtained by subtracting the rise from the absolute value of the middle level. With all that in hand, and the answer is 58.9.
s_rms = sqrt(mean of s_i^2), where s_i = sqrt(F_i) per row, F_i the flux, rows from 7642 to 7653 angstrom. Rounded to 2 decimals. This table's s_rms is 4.37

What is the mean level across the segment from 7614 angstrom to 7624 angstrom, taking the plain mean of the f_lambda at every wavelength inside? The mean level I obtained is 19.4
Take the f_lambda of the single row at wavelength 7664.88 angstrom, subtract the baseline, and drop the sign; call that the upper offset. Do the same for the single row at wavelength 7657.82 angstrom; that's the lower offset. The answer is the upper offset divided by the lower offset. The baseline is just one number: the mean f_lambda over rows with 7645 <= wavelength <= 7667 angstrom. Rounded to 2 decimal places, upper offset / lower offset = 0.85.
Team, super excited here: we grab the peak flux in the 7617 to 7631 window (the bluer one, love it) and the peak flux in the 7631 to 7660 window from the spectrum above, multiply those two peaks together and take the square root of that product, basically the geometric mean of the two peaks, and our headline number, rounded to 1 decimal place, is 19.5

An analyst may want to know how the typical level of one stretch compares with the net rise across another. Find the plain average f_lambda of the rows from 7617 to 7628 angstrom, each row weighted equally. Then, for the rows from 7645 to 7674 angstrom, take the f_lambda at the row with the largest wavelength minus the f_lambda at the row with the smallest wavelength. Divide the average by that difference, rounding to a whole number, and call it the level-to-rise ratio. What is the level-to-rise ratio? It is 57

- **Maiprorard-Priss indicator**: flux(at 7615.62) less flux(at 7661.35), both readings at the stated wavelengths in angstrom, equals -0.16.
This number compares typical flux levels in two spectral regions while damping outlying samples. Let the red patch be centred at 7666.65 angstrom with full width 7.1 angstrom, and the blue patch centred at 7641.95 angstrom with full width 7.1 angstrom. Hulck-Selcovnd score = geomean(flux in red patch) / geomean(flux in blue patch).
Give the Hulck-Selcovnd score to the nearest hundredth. 1.02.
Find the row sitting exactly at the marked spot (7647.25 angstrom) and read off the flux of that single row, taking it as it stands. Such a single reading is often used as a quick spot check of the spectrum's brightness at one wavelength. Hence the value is 19.01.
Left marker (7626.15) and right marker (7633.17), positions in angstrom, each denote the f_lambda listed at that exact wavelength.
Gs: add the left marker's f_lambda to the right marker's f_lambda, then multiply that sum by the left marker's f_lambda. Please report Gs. 747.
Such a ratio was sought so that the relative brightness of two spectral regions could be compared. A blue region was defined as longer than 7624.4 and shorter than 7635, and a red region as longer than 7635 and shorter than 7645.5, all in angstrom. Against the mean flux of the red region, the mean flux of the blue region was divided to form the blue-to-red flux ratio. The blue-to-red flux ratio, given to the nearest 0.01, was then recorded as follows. 1.01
